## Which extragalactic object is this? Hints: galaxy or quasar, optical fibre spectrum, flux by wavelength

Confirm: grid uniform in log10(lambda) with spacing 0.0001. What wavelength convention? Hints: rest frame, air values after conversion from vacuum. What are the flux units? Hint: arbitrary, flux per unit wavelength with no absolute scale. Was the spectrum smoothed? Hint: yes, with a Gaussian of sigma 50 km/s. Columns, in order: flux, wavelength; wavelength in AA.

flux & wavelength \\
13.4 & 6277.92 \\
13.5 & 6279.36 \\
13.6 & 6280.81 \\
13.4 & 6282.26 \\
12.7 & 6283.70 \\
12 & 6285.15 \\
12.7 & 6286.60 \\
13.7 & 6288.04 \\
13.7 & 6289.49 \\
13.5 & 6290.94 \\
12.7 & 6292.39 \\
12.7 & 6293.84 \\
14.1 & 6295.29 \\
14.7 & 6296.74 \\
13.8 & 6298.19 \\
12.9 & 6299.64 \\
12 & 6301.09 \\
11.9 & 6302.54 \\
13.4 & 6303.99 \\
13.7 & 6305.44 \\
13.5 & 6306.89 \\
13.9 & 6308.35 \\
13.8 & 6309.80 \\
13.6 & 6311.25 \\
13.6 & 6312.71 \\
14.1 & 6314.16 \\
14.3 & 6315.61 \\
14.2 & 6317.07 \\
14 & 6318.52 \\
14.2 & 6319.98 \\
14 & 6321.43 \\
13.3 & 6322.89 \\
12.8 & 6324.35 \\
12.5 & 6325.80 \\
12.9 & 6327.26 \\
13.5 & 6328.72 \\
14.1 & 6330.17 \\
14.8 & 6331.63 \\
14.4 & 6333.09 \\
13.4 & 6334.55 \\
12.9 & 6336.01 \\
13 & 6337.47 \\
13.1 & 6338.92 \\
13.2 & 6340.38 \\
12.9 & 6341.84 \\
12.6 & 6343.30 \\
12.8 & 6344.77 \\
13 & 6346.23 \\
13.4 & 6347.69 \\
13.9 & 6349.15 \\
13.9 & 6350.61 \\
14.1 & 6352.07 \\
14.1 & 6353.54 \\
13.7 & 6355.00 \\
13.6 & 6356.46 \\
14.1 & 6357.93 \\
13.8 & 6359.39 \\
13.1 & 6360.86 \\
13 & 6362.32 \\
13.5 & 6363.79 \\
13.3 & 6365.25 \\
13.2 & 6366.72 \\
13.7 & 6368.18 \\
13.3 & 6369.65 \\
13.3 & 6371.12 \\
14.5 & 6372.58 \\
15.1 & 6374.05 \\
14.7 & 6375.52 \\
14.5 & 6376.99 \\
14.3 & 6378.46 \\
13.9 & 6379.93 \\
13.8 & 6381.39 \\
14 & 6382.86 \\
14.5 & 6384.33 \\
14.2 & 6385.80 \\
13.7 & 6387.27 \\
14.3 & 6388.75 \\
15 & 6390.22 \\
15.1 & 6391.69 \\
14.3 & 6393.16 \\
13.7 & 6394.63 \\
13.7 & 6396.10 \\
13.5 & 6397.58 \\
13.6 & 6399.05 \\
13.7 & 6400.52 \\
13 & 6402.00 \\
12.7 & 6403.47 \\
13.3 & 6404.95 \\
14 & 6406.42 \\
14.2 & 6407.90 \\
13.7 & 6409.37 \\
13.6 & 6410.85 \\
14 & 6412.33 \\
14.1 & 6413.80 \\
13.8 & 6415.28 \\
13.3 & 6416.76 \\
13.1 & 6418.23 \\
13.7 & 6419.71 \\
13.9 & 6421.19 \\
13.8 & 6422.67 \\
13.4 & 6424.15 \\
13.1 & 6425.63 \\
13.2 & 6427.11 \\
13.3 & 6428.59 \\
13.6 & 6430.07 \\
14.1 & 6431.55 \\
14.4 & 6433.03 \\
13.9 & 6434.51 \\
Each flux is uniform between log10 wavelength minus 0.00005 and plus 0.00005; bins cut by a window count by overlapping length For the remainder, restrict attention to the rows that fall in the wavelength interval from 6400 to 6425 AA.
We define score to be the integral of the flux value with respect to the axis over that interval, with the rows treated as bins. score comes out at 340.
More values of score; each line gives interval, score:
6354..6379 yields 345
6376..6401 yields 353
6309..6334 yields 344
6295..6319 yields 327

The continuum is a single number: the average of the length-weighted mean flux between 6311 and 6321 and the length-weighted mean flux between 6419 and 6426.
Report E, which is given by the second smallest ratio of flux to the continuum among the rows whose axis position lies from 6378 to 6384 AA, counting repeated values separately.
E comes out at 1.007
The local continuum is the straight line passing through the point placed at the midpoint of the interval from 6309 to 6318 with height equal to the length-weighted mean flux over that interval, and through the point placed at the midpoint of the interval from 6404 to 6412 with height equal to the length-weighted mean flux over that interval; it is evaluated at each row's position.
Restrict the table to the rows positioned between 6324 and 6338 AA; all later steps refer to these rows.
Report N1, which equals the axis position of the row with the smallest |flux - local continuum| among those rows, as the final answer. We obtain 6330.17 AA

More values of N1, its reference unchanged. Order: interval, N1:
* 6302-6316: 6308.35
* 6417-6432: 6419.71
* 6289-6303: 6295.29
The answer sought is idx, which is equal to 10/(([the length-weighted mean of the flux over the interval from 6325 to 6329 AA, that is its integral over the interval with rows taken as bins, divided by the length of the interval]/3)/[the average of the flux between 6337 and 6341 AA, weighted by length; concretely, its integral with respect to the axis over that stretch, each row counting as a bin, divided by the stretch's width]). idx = 30.5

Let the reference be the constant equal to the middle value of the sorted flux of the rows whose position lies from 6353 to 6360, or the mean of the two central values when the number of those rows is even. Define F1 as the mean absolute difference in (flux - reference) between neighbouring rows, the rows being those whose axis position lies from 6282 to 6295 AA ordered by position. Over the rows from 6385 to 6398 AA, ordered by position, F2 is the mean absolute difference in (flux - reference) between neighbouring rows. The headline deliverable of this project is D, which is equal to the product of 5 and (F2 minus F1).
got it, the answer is -0.4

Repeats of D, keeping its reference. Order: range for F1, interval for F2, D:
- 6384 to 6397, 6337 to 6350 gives -0.9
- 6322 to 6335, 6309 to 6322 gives -1.8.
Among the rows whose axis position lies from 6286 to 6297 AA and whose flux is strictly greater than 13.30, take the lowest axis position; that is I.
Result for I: 6288.04 AA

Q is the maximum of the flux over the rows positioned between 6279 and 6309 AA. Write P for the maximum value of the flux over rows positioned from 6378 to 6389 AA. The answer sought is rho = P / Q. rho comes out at 0.99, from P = 14.5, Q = 14.7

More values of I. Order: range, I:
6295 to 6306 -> 6295.29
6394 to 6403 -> 6394.63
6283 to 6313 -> 6288.04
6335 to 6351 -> 6347.69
